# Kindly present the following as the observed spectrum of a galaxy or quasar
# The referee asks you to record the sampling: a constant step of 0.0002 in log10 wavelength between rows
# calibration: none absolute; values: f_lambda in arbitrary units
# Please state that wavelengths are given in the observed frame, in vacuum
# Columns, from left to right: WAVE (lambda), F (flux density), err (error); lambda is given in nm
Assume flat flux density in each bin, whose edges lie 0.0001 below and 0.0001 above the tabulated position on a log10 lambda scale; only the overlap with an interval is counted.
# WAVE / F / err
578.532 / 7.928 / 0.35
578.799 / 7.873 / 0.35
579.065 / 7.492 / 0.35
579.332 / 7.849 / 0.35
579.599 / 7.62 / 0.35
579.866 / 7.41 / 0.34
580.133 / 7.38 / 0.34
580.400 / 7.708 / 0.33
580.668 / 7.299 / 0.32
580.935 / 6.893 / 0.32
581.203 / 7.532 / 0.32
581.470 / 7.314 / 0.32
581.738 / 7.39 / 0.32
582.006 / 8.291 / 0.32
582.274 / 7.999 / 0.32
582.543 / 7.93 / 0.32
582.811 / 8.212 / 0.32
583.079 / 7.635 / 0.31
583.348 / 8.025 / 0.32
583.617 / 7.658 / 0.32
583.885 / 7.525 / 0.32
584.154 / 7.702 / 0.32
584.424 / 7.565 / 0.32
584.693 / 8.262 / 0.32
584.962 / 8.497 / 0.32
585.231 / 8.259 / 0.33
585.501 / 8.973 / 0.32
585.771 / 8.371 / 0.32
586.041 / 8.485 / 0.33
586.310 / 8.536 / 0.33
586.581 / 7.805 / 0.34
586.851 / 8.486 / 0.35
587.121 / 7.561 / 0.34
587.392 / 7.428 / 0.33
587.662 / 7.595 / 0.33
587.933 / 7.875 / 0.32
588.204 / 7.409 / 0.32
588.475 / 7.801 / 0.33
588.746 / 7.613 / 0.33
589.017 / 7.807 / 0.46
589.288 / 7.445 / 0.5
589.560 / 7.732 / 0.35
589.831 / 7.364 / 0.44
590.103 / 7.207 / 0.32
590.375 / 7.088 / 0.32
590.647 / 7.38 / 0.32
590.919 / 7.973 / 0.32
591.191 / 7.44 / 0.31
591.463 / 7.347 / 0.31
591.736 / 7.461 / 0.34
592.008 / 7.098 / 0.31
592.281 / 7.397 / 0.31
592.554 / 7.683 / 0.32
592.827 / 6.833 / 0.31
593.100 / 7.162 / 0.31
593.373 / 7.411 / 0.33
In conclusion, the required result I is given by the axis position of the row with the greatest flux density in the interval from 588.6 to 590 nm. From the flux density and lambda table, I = 589.017 nm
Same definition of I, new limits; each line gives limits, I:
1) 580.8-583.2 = 582.006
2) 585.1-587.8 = 585.501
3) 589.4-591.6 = 590.919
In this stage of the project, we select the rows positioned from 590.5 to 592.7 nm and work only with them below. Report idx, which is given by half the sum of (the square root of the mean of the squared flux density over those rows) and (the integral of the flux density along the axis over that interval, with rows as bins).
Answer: 12.0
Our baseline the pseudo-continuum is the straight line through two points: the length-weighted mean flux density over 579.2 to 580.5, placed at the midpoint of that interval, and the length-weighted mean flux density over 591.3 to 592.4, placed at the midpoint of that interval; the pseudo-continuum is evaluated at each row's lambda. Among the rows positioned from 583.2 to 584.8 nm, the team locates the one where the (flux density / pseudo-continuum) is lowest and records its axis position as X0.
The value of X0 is 583.885 nm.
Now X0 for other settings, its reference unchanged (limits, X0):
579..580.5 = 580.133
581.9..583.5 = 583.079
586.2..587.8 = 587.392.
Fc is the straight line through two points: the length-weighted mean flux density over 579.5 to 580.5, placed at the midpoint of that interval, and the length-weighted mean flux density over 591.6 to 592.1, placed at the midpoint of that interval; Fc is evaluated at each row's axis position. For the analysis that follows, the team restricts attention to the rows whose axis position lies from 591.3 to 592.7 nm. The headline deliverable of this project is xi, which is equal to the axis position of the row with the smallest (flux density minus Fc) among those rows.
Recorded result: 592.008 nm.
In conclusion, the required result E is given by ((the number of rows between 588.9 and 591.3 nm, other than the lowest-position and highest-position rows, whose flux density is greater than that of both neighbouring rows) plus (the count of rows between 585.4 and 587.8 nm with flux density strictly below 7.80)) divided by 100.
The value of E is 0.05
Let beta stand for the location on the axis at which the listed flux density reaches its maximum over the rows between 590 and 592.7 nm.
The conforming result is 590.919 nm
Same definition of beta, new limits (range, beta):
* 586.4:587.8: 586.851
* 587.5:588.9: 587.933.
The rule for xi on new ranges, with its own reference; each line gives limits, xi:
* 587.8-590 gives 589.831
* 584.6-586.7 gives 586.581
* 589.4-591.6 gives 590.375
